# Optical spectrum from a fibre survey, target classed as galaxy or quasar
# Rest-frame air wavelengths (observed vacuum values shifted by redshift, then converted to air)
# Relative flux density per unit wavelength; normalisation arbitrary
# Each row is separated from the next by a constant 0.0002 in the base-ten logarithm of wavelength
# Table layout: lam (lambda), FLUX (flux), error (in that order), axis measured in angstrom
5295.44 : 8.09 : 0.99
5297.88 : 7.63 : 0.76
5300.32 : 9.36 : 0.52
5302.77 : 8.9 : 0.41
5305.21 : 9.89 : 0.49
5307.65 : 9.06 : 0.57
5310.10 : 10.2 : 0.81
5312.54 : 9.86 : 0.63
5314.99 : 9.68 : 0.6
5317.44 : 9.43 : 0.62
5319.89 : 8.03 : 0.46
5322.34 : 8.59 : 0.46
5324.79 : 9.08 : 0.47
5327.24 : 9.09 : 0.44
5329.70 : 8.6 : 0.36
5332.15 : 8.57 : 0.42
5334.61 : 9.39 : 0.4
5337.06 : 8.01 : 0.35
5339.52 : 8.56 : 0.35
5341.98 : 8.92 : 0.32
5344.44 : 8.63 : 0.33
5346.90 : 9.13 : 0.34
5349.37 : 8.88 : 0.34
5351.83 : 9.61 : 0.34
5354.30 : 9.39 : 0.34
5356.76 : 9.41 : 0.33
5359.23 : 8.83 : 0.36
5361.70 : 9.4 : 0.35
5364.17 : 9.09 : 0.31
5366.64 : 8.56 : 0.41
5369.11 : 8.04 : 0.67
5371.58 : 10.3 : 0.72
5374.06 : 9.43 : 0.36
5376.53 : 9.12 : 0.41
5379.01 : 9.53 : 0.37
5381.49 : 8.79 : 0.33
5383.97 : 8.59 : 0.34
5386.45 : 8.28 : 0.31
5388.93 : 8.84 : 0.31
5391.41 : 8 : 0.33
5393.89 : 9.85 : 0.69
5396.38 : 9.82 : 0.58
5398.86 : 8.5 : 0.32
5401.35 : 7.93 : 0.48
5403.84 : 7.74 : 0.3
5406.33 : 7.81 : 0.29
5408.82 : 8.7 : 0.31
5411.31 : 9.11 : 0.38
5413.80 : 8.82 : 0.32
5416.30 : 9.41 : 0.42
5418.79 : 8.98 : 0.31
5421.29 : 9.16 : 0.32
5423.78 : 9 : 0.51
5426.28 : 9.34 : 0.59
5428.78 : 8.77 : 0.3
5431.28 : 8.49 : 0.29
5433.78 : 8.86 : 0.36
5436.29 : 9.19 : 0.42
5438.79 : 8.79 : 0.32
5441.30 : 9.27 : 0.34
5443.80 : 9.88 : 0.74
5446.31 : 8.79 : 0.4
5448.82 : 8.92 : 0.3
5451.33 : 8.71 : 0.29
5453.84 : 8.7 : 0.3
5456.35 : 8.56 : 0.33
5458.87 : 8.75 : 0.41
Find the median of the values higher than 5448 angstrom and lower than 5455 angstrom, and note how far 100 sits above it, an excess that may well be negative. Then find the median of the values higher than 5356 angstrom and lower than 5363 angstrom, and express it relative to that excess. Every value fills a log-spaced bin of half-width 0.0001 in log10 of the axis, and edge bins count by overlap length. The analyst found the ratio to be 0.103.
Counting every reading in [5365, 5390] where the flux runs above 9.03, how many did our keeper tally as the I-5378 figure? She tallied 4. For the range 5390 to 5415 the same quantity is 3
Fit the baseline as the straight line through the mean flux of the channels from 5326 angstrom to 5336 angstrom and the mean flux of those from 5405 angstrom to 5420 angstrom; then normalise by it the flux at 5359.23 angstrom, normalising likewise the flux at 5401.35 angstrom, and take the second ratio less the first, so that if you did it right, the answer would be -0.10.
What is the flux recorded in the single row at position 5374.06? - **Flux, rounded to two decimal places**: 9.43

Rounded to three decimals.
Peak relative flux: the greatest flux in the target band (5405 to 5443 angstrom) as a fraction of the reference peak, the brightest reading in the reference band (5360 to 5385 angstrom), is 0.914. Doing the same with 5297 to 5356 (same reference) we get 0.990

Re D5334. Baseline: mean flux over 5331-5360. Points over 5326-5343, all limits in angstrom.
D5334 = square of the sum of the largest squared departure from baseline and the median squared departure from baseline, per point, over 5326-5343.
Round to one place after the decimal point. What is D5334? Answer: 1.0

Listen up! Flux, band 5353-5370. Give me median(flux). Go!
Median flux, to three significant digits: 9.09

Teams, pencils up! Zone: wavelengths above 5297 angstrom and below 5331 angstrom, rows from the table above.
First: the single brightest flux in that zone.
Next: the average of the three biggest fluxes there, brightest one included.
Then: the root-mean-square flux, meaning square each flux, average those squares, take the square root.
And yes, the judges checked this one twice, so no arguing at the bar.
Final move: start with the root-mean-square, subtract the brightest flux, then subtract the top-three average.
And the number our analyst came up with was -11.06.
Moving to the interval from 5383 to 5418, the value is -10.85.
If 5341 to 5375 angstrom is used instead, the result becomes -10.95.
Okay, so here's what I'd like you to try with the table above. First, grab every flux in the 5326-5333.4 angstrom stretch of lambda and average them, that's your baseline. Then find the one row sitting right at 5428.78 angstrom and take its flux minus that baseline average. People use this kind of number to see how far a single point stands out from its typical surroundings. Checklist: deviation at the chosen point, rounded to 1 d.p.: 0.0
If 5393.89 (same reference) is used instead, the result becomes 1.1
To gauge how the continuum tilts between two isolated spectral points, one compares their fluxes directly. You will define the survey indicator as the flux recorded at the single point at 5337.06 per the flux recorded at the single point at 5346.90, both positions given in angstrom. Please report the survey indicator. 0.88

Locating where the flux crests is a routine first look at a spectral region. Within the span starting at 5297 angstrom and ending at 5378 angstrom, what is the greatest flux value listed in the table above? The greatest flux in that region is 10.3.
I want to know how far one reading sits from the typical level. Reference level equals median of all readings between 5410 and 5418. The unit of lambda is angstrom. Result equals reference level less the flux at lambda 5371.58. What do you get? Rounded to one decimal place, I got -1.2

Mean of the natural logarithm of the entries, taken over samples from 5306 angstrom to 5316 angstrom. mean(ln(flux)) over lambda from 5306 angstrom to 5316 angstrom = 2.27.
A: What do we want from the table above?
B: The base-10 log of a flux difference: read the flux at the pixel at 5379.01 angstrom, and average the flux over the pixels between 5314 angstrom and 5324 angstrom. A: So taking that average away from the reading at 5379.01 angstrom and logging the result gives -0.22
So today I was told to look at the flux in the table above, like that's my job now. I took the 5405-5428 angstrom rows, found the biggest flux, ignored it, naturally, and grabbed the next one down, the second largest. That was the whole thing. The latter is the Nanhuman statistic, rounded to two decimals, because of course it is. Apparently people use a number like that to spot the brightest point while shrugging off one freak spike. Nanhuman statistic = 9.34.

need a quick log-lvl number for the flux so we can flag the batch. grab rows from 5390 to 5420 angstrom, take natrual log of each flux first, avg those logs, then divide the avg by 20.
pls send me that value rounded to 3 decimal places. 0.108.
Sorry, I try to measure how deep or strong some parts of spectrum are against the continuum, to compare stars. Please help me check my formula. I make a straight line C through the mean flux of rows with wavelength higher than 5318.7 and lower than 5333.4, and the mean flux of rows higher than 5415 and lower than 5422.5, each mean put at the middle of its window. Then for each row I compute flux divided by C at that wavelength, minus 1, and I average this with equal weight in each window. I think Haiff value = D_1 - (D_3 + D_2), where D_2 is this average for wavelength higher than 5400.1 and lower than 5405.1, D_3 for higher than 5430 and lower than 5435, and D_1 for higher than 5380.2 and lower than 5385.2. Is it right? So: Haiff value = 0.17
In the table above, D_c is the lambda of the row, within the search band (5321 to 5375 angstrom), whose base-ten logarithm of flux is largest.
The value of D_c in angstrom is 5371.58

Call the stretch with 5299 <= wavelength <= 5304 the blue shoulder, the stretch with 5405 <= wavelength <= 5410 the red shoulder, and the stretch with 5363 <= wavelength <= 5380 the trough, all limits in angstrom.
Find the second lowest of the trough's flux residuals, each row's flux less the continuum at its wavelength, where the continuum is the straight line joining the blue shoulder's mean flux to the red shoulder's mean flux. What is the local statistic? 0.0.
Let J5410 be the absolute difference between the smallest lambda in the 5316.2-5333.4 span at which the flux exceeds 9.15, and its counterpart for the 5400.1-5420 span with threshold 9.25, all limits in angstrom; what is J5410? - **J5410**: 98.9 angstrom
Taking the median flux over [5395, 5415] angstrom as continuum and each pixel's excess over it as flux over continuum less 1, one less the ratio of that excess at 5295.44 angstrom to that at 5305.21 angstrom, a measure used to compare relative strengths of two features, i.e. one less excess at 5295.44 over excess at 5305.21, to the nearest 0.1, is 1.4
